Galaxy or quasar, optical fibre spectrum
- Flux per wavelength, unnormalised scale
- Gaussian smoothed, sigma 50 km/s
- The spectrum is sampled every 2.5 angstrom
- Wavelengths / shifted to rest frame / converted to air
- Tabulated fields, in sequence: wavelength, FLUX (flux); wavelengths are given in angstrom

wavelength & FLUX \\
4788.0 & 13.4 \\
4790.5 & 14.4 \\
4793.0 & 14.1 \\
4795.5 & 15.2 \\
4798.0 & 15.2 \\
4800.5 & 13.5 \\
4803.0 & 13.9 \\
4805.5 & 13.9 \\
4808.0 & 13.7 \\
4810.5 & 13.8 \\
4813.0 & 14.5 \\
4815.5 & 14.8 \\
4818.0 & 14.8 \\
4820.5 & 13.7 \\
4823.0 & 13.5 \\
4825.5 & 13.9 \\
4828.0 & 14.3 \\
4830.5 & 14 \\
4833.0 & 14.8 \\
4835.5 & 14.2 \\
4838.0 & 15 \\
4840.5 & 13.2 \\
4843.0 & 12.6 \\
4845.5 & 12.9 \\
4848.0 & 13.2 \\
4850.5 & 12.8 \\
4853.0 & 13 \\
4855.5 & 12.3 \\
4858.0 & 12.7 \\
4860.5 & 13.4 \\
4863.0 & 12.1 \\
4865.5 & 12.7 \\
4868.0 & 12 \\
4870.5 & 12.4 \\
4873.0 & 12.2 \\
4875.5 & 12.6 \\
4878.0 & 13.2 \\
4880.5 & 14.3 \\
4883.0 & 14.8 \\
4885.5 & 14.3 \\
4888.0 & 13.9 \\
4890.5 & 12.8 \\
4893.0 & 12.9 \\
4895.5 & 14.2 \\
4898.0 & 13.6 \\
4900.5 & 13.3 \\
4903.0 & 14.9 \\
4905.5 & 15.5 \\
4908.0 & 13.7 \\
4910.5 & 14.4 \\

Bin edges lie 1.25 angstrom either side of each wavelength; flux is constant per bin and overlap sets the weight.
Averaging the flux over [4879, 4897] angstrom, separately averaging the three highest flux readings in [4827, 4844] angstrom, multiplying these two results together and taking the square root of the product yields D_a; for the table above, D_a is 14.3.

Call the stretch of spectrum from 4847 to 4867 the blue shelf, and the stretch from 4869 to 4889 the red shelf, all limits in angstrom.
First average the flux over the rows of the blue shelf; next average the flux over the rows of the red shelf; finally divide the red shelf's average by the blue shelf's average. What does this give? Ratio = 1.05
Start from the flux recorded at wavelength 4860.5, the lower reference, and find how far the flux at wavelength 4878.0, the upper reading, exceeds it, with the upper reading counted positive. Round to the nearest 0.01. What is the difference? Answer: -0.20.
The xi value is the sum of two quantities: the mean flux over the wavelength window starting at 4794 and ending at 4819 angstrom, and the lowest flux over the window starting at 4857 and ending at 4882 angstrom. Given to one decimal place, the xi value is 26.3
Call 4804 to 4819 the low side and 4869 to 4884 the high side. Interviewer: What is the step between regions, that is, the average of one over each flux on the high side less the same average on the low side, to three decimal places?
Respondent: 0.006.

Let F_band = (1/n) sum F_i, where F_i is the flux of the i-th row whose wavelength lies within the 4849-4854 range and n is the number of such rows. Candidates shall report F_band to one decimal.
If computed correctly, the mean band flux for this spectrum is 12.9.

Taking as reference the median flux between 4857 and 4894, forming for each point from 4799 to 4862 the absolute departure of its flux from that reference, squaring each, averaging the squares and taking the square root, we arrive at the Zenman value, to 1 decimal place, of 1.2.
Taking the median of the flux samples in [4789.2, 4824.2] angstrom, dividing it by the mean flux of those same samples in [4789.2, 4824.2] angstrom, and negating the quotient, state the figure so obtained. -0.98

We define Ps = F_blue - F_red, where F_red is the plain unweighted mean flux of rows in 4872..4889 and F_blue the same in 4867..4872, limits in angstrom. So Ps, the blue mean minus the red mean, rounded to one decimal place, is -1.4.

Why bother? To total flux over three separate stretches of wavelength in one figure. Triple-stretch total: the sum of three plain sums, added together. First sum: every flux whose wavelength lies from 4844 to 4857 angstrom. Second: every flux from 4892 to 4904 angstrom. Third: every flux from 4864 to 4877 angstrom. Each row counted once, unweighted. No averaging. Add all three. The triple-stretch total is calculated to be 195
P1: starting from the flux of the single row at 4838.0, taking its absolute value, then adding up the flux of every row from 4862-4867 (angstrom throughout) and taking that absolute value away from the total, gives 10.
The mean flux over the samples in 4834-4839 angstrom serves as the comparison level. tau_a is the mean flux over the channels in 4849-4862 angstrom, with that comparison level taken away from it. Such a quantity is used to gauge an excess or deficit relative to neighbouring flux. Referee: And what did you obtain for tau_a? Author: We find -1.8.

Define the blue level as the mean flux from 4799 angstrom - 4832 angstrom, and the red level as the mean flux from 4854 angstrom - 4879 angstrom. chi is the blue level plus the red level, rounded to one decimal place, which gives 26.6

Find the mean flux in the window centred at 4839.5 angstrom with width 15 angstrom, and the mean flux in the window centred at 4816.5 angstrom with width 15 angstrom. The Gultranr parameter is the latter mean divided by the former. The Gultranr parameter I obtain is 1.03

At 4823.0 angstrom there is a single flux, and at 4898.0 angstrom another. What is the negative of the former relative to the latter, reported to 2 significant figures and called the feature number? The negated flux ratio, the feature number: -0.99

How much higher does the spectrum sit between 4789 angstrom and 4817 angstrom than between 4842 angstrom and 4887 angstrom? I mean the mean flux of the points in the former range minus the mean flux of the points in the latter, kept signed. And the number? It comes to 1.3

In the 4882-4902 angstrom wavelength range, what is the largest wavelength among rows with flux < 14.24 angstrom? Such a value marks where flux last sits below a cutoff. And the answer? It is 4900.5 angstrom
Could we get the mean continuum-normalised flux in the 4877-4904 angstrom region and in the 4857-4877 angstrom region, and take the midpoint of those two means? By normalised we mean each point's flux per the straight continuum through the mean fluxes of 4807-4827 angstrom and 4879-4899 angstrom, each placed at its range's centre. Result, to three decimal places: 0.949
